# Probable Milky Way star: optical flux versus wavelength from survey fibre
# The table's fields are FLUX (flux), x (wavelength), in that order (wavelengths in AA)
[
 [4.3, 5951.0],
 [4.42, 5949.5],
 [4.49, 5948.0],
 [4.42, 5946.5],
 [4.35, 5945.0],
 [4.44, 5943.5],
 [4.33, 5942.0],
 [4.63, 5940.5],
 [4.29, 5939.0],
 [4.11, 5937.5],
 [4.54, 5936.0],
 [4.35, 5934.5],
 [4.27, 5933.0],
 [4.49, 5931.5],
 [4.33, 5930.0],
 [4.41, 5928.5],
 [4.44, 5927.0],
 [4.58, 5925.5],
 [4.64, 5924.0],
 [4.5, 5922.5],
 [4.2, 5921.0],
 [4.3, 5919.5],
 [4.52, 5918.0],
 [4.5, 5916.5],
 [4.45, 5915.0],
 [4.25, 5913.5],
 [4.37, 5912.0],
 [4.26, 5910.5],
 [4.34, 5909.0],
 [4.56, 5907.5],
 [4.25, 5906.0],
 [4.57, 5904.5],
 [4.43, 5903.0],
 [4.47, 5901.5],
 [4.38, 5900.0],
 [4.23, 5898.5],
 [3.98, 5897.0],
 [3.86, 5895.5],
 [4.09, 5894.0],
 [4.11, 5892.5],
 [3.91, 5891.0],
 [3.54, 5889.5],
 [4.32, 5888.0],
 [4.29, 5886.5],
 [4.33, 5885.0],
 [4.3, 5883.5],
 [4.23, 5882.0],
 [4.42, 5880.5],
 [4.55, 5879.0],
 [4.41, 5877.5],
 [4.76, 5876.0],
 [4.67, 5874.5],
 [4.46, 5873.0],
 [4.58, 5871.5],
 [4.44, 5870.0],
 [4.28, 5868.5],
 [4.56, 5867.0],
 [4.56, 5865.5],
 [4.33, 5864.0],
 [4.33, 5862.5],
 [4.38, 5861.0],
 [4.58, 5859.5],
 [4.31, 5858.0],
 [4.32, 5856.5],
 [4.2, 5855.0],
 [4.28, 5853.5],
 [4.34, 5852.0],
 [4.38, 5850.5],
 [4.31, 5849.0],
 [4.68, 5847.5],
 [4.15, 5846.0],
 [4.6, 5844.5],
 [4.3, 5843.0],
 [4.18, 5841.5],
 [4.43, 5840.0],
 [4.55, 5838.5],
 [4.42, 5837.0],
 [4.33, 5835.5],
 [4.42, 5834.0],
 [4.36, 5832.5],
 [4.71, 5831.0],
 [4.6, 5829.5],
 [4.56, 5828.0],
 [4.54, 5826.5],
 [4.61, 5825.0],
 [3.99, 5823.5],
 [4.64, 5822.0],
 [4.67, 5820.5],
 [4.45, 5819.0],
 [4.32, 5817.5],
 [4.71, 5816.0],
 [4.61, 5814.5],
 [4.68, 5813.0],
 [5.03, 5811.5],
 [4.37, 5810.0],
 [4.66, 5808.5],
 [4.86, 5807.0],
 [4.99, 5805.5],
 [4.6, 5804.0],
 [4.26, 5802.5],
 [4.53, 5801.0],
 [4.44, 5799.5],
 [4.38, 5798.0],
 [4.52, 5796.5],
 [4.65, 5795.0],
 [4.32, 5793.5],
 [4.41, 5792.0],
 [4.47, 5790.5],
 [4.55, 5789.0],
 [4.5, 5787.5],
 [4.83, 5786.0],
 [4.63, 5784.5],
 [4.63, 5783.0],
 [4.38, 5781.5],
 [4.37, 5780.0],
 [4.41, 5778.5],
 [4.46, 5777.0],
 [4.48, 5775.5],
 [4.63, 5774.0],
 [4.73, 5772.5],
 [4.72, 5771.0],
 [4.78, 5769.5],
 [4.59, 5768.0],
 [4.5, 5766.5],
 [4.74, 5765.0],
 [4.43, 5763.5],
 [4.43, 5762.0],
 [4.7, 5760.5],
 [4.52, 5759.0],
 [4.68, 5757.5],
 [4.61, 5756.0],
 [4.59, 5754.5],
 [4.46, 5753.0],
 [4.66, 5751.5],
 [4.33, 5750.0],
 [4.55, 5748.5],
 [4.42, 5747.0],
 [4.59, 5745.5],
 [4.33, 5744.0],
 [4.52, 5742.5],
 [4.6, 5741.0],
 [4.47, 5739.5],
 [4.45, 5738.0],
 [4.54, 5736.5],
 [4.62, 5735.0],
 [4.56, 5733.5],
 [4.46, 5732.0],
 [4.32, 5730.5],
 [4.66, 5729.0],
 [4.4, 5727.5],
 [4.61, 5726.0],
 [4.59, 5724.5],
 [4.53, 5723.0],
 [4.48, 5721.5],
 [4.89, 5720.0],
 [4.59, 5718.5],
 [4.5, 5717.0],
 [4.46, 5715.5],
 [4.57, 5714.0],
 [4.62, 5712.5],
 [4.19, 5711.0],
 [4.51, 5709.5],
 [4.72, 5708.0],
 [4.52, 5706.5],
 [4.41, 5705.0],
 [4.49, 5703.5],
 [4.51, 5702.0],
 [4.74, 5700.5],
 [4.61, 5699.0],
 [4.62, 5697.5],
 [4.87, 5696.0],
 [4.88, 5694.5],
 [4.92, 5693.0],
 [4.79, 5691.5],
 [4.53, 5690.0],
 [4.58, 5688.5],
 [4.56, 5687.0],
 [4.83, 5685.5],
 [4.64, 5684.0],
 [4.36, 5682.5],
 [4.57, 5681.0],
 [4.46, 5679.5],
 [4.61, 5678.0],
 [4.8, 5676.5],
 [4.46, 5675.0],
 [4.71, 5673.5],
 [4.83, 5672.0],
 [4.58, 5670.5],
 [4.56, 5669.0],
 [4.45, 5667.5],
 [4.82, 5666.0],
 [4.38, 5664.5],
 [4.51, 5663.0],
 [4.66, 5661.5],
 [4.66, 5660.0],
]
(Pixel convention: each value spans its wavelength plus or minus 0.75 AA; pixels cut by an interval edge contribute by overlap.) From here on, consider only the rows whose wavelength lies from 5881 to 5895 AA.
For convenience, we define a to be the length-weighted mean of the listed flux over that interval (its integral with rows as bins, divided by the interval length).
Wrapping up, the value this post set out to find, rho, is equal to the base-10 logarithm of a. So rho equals 0.615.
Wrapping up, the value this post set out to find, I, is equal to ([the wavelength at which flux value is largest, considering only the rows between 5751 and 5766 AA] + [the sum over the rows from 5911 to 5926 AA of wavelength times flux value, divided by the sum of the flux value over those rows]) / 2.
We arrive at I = 5841.9 AA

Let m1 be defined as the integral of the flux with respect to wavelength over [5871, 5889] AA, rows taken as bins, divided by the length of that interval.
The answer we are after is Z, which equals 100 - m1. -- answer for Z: 95.57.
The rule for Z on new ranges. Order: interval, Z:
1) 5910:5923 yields 95.63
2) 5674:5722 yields 95.40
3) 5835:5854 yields 95.62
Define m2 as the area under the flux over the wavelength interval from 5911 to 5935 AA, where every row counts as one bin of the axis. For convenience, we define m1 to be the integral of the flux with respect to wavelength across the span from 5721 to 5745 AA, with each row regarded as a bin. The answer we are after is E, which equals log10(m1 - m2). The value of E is 0.4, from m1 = 108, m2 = 106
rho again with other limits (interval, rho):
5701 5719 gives 0.654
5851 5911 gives 0.637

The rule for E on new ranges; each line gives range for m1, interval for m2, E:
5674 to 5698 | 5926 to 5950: 0.8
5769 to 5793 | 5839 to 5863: 0.7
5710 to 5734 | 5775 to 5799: -0.2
